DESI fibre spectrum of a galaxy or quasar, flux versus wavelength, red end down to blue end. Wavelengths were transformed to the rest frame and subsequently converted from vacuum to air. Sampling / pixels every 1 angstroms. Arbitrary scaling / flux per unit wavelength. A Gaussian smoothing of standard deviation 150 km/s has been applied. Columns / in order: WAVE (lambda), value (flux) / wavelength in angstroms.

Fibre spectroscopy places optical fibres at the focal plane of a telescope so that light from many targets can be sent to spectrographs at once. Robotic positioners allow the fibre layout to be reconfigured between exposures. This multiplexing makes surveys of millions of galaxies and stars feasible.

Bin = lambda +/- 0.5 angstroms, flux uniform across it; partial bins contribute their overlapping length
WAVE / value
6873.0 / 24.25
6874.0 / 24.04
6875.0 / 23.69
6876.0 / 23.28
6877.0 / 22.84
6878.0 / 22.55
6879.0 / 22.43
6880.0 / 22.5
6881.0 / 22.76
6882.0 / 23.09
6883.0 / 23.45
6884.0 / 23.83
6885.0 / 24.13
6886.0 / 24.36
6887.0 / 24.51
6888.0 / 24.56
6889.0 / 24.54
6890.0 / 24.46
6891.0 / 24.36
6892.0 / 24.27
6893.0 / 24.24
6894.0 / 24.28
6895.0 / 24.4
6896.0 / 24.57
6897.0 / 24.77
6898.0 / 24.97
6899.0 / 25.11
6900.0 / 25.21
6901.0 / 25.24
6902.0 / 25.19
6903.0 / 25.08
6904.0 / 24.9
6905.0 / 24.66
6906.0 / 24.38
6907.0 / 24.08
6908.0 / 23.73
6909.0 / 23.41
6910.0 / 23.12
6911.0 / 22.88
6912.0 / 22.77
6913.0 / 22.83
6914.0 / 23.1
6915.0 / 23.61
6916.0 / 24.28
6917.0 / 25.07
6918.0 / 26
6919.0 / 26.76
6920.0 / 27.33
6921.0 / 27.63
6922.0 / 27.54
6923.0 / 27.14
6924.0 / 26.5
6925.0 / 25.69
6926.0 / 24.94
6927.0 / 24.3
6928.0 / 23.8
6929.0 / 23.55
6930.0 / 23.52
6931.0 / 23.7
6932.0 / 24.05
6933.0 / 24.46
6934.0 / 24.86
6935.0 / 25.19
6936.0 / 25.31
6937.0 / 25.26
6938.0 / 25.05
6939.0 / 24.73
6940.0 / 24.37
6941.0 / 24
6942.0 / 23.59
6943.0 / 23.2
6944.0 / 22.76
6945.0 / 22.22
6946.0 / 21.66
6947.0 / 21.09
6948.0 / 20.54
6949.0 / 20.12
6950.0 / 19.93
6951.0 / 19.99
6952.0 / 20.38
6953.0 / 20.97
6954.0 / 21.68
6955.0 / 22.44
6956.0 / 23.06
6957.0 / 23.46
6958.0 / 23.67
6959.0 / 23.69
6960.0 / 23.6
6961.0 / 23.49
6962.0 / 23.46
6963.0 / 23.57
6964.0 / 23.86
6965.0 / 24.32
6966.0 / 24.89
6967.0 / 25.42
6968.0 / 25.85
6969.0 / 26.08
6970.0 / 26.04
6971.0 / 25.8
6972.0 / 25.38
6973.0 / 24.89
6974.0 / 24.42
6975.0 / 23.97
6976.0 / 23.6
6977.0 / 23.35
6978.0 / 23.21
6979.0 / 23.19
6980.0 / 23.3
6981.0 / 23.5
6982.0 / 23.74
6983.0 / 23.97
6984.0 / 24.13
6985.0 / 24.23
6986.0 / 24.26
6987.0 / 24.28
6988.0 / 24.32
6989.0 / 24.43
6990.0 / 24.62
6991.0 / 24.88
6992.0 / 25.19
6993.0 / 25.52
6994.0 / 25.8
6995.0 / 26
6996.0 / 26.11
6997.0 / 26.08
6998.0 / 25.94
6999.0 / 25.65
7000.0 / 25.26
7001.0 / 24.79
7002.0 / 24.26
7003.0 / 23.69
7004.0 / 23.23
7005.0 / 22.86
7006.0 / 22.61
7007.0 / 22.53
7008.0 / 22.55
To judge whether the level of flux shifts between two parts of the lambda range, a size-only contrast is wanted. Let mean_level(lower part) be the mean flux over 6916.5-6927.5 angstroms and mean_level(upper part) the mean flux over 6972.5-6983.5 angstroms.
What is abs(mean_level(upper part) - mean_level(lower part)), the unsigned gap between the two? 2.5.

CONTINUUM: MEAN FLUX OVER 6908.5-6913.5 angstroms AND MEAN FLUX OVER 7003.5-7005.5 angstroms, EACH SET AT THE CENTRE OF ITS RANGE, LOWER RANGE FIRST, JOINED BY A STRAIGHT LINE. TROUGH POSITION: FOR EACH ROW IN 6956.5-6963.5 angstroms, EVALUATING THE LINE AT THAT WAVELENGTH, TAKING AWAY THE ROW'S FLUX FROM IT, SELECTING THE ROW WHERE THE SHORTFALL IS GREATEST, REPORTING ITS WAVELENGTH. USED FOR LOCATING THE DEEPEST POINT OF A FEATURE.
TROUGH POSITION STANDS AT 6962.0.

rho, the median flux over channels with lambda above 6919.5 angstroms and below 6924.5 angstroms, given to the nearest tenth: 27.3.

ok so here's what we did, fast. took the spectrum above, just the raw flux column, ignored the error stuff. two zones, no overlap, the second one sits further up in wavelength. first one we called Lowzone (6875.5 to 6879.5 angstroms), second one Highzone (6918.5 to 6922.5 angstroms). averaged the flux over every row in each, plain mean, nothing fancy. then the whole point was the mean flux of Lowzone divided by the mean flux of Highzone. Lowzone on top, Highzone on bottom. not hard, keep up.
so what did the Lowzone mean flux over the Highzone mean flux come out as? 0.83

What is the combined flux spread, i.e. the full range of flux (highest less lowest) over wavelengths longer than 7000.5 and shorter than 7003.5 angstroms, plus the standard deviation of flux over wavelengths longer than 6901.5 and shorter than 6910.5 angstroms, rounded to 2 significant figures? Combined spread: 1.8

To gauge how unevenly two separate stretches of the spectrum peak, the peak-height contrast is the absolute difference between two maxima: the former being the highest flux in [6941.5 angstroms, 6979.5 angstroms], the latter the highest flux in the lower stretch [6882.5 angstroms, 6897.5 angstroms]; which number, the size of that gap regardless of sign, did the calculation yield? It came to 1.3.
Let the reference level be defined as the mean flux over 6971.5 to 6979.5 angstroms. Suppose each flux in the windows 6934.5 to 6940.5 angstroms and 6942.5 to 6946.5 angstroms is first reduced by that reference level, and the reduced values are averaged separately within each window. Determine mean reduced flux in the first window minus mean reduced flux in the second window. 2.5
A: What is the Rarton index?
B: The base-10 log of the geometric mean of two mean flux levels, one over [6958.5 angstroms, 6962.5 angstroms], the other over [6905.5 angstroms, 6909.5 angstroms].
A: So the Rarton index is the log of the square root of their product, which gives 1.38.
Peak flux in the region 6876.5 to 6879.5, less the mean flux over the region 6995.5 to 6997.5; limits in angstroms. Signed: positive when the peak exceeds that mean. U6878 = -3.3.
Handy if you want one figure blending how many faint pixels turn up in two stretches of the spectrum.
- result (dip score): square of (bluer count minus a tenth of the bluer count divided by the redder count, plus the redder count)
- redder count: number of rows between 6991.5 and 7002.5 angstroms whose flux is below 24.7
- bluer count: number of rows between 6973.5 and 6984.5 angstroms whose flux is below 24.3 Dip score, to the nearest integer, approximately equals 100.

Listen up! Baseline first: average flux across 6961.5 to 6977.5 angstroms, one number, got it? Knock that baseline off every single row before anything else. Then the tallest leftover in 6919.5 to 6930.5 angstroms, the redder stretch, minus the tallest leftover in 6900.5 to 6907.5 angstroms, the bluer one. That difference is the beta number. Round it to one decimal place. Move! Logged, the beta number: 2.4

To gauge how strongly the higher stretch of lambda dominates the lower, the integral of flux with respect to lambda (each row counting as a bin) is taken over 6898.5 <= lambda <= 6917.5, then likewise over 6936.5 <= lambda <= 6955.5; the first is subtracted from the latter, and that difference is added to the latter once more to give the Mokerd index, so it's 389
